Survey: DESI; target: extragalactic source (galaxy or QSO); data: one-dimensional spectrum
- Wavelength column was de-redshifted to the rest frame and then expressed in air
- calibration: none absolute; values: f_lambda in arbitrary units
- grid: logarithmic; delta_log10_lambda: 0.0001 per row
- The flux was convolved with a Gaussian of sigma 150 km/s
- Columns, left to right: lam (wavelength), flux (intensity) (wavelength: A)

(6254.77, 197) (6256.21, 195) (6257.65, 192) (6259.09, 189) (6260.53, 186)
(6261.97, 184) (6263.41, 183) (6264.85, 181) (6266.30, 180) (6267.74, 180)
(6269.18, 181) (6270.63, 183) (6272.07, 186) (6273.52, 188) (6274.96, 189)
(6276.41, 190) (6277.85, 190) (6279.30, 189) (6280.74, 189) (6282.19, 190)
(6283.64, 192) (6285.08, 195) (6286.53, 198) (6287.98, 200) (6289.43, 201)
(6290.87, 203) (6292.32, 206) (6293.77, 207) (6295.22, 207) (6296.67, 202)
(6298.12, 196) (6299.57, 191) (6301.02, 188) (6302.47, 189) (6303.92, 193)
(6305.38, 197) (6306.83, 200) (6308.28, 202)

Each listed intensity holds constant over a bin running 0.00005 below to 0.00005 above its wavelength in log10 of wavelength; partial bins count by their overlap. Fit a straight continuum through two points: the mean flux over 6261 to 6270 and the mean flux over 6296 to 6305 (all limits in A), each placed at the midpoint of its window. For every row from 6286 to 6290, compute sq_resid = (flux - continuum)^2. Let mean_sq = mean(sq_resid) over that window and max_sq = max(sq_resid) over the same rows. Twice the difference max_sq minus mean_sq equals 36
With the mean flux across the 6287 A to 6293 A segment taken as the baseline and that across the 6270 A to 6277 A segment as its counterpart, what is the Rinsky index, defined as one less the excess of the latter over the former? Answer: 16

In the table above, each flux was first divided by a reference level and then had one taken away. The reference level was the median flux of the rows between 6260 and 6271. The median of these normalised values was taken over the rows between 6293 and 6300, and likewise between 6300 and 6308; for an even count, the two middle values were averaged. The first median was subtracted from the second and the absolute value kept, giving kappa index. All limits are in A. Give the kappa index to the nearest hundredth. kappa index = 0.05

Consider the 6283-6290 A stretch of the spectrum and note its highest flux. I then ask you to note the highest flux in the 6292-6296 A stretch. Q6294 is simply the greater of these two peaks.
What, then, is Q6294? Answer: 207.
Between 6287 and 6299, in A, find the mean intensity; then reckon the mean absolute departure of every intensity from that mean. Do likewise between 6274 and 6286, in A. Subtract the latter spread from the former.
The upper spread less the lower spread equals 1.5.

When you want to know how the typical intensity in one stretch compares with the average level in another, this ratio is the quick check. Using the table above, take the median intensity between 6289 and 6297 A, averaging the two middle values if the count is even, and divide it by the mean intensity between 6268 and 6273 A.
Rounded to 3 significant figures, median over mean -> 1.12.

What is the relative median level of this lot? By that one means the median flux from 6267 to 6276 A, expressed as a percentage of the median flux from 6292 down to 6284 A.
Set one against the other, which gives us 92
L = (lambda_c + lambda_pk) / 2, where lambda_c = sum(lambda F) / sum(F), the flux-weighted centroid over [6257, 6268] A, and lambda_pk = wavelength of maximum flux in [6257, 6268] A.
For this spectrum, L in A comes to 6260.1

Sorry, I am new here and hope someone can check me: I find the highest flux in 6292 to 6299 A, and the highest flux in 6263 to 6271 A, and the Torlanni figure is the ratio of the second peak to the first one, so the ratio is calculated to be 0.88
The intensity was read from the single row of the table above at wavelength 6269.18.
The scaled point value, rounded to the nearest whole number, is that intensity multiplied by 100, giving 18100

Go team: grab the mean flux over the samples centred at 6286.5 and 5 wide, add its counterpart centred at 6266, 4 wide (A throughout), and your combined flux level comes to 378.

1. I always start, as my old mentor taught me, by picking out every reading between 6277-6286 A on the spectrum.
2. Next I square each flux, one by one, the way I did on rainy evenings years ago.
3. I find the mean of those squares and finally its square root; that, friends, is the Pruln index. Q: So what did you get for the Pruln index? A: 191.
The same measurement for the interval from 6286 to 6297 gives 203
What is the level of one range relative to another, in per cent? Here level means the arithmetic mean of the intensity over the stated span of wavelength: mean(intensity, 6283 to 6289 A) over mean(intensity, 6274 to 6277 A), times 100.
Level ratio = 104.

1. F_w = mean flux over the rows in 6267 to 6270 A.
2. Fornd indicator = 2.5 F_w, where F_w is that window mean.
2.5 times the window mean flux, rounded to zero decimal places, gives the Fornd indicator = 451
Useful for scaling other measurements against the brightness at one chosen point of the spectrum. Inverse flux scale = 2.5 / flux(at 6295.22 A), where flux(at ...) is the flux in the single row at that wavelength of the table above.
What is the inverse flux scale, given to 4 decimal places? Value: 0.0121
